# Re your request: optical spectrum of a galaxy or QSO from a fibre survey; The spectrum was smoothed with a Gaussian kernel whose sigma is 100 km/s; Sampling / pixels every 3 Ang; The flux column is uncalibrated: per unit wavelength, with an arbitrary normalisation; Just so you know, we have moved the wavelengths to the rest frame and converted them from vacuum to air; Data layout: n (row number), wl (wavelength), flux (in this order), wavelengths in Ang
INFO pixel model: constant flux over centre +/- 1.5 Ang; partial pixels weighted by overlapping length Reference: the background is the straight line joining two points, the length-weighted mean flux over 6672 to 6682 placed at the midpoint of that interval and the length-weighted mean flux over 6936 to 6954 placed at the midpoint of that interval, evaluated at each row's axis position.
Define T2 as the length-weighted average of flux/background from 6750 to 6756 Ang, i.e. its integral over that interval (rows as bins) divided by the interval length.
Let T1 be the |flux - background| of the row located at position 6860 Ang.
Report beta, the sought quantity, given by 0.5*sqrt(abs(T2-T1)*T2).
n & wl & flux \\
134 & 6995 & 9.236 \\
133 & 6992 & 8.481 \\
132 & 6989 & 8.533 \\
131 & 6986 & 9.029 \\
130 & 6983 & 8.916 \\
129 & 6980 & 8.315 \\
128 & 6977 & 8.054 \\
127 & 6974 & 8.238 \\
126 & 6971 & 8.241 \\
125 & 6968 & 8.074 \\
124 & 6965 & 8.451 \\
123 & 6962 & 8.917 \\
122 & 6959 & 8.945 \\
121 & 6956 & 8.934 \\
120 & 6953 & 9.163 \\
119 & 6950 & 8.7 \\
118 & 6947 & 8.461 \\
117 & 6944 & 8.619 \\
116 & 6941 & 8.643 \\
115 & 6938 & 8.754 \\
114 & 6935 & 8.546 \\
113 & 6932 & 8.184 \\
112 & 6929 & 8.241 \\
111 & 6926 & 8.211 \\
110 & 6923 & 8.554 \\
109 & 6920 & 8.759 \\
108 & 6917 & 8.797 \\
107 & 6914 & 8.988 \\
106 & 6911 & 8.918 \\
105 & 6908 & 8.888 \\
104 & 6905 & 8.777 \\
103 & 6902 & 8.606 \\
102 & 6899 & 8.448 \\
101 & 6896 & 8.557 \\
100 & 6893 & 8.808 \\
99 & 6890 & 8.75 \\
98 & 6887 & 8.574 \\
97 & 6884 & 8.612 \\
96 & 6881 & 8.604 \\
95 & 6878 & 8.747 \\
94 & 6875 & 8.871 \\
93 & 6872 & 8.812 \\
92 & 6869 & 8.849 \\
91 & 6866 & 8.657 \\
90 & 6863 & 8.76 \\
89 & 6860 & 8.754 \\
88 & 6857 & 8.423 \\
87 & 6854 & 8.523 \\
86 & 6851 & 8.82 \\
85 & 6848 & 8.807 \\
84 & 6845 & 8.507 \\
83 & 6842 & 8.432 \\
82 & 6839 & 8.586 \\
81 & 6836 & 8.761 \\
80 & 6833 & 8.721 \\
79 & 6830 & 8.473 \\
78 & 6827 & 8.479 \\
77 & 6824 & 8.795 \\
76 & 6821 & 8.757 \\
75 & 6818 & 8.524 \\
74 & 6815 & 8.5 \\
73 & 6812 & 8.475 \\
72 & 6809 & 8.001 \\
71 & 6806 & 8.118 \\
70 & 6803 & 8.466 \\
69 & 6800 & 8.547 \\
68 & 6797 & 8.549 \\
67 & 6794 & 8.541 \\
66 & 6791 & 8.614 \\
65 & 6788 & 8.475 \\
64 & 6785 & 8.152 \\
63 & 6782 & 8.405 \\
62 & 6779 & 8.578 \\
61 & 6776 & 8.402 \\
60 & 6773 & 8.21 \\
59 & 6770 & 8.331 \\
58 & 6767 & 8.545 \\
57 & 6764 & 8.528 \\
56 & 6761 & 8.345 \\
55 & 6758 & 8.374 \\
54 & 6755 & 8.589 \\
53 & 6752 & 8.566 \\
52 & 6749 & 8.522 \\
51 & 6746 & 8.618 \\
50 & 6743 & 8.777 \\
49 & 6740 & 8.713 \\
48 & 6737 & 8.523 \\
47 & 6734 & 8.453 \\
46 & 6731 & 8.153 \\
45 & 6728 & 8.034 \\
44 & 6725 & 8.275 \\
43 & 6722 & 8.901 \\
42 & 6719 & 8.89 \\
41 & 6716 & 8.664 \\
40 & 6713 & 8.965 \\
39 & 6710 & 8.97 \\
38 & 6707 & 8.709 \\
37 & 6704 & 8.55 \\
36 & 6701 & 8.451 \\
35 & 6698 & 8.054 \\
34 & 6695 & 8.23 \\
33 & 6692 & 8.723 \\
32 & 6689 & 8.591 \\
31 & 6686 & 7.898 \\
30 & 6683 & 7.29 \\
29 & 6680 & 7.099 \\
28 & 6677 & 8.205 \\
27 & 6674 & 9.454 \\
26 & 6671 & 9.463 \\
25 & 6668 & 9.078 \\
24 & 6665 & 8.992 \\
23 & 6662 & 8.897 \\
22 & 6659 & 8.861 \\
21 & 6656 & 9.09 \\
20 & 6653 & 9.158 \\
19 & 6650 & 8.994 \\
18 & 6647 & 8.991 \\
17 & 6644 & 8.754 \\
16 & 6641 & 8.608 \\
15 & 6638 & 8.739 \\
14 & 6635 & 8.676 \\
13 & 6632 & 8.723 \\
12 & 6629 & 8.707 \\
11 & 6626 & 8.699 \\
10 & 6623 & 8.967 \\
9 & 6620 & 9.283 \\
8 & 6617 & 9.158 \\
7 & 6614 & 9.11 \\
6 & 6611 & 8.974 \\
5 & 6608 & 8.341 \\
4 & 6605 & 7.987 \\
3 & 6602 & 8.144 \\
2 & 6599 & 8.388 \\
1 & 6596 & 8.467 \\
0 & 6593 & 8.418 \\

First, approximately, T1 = 0.2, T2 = 1.02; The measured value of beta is 0.462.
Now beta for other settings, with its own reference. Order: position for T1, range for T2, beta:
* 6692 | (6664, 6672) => 0.434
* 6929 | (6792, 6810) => 0.370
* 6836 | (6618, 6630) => 0.484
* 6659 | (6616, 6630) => 0.359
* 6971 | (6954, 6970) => 0.347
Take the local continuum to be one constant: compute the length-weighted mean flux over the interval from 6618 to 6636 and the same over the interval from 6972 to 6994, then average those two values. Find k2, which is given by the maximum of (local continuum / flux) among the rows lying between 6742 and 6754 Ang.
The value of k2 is 1.02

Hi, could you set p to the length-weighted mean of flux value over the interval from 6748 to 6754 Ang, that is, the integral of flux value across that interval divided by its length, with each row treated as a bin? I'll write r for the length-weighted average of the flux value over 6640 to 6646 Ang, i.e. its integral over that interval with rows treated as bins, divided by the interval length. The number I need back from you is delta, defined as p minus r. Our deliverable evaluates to -0.2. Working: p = 8.5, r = 8.7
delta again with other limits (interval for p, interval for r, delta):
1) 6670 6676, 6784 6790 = 1.0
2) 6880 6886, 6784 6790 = 0.3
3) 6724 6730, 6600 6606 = 0.0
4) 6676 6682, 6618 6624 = -1.6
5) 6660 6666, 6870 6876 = 0.1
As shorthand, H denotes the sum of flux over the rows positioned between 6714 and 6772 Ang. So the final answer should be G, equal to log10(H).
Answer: 2.21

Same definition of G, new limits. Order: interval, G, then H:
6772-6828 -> 2.21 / 161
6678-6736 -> 2.20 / 159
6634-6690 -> 2.22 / 165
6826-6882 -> 2.22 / 165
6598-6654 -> 2.22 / 166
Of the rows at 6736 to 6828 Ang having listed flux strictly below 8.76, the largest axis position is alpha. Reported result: 6827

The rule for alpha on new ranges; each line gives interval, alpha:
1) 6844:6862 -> 6860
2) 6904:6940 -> 6938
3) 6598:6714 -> 6707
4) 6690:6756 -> 6755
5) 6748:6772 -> 6770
